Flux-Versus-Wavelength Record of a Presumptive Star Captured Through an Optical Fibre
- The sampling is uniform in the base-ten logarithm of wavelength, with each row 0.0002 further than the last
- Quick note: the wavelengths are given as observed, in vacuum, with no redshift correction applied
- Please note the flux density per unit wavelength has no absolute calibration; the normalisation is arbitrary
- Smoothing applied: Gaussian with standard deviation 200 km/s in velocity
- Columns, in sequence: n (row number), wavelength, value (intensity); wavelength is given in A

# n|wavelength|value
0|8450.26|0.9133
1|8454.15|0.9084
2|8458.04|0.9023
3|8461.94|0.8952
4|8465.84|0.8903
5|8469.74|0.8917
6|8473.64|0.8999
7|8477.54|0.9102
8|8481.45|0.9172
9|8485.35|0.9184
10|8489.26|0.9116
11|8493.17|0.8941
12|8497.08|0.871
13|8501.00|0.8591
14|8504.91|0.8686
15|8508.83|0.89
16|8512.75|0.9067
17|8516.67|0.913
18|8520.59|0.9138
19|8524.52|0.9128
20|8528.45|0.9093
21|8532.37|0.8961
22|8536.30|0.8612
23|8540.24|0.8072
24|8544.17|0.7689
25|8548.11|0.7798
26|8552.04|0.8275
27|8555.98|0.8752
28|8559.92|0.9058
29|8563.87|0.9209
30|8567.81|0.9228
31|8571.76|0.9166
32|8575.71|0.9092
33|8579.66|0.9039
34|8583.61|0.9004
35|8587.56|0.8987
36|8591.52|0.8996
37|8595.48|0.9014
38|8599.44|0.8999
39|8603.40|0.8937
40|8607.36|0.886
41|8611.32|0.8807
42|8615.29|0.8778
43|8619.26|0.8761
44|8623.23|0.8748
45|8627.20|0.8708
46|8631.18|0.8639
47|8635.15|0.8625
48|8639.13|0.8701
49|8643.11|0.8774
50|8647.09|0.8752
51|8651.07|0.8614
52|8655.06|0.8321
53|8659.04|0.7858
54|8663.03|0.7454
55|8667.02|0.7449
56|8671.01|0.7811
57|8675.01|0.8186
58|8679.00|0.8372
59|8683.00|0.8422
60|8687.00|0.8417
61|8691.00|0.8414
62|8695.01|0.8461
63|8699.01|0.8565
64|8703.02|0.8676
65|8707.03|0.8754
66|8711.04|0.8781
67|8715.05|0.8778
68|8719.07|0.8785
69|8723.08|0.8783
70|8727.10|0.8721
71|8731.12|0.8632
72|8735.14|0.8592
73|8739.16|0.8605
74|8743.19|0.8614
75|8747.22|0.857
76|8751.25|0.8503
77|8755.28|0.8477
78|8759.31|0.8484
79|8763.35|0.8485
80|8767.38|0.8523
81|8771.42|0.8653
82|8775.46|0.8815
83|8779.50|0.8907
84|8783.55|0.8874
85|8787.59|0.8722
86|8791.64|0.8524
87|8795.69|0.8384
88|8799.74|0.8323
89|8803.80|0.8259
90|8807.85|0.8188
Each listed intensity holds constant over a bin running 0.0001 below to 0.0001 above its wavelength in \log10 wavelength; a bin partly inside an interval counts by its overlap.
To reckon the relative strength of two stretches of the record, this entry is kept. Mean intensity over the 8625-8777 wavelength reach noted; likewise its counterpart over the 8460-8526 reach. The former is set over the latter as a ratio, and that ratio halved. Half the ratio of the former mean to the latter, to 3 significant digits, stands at 0.473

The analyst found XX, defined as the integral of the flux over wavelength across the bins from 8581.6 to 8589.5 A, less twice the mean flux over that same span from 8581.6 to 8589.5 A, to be 5.31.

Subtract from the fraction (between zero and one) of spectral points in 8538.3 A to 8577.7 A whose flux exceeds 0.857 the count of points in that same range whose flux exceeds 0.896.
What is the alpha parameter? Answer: -4.4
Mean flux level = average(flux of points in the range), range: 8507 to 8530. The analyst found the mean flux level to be 0.91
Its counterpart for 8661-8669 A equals 0.75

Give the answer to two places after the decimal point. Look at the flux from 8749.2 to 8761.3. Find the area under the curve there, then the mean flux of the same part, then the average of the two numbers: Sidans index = 5.56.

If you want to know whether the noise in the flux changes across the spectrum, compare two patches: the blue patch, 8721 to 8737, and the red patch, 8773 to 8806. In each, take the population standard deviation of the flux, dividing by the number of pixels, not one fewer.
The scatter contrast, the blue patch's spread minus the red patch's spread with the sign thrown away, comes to 0.017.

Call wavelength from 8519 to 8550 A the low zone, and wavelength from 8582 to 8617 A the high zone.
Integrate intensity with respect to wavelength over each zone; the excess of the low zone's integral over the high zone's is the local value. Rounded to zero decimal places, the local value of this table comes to -5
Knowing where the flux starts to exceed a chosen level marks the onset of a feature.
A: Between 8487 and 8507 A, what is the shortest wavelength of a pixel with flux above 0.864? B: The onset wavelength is 8489.26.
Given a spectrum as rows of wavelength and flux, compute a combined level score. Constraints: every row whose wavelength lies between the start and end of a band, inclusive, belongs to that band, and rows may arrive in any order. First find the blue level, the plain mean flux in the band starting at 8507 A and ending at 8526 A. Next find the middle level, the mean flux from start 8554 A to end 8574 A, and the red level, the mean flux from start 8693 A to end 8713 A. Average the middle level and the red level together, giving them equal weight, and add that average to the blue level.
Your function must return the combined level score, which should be 1.79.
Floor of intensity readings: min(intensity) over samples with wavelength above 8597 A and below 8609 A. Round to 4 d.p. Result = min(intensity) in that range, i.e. 0.8860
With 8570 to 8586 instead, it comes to 0.9004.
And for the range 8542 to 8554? 0.7689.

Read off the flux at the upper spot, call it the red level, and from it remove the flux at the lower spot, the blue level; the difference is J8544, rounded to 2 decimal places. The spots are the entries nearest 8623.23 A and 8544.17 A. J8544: 0.11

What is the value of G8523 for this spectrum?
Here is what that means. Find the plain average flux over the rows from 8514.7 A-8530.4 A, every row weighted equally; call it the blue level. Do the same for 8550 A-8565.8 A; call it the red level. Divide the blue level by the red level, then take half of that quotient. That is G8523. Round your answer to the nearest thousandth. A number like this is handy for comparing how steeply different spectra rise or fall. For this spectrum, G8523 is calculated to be 0.517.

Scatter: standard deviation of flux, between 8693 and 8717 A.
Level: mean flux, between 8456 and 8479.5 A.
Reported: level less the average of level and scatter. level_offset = 0.443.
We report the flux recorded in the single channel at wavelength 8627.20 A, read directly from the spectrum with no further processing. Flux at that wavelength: 0.8708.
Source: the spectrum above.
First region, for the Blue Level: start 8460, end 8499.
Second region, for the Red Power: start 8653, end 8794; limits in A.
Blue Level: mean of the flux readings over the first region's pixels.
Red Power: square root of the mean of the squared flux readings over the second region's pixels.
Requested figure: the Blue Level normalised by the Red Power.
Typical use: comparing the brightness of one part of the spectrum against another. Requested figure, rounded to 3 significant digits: 1.06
